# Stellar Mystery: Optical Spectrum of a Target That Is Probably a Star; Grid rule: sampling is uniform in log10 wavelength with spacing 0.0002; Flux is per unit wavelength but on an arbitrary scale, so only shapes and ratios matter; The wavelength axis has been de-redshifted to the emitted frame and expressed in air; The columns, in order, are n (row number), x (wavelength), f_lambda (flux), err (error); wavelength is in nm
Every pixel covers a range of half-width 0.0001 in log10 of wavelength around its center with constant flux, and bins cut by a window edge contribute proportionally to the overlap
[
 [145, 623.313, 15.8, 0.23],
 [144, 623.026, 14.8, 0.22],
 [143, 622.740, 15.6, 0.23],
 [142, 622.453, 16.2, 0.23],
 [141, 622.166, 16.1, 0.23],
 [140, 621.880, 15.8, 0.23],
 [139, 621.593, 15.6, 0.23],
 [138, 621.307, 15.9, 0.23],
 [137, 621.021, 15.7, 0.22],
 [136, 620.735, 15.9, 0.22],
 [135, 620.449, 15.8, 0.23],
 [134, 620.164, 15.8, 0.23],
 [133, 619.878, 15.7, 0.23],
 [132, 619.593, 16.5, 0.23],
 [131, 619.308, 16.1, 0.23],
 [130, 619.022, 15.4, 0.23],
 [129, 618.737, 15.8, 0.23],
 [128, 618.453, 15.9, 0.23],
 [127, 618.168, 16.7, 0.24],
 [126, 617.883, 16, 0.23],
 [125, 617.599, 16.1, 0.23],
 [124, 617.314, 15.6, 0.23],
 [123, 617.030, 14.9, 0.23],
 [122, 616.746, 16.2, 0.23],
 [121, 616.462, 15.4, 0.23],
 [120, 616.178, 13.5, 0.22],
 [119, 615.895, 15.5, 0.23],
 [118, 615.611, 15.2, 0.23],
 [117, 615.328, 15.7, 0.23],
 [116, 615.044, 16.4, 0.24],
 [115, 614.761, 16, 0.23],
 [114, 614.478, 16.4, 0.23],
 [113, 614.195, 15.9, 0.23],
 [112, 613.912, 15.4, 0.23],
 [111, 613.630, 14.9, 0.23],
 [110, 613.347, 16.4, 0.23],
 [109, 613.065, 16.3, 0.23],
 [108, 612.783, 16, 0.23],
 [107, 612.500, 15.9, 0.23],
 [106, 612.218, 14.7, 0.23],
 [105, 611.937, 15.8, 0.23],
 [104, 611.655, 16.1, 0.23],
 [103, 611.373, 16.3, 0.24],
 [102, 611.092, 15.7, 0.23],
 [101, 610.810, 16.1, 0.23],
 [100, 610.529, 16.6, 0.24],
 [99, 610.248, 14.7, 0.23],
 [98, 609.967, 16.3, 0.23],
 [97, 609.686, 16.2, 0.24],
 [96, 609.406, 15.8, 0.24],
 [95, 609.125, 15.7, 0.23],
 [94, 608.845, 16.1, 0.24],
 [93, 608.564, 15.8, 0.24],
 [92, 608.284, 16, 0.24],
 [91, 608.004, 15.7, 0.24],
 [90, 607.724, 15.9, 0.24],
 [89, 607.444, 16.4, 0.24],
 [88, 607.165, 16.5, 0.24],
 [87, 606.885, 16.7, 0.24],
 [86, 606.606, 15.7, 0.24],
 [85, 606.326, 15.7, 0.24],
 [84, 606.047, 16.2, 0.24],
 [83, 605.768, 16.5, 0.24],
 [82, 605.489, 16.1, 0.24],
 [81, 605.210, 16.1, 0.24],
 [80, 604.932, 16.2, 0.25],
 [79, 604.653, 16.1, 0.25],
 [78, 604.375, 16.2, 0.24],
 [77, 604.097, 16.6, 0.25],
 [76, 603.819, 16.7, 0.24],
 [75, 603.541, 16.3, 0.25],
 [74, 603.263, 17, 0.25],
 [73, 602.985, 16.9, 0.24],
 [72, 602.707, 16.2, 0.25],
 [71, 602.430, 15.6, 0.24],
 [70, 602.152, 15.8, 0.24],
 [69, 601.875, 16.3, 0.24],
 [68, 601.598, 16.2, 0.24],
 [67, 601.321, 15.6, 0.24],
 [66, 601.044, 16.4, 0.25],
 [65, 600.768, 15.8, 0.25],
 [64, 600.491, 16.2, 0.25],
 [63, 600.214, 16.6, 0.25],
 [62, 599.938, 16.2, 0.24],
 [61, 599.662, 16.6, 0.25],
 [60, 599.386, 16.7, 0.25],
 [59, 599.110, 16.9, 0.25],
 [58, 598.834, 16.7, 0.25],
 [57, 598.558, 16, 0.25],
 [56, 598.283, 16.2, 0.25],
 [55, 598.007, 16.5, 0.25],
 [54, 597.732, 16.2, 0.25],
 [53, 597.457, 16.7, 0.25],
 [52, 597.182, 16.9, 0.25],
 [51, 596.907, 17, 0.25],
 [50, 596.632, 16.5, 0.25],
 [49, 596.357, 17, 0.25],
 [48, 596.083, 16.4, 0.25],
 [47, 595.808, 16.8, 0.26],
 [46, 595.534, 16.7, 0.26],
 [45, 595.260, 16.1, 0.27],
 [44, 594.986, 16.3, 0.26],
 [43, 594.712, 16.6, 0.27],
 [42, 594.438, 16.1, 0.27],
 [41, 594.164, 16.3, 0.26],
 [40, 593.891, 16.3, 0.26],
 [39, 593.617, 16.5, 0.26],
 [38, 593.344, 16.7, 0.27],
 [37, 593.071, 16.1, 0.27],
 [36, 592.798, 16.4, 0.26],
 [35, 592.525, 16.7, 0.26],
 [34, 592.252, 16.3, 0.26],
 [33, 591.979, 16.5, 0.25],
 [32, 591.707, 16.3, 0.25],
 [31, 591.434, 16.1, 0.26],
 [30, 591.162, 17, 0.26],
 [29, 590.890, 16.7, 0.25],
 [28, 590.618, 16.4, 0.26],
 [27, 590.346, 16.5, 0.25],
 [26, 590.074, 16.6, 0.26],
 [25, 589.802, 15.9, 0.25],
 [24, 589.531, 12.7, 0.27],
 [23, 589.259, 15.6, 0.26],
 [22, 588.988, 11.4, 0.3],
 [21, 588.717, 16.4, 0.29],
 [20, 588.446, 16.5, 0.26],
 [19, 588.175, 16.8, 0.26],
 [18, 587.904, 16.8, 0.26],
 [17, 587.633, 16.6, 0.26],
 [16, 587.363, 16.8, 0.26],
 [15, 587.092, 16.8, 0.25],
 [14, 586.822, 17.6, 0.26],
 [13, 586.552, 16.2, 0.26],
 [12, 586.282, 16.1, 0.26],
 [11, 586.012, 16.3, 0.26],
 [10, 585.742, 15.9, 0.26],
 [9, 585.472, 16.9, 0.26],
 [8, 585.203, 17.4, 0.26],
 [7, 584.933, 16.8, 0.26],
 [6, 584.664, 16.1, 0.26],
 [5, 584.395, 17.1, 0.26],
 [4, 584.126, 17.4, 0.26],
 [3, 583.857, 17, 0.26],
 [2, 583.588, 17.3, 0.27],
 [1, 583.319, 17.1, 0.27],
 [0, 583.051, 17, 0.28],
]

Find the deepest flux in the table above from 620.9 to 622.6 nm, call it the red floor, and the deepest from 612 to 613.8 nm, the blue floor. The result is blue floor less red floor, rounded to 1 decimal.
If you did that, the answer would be -0.9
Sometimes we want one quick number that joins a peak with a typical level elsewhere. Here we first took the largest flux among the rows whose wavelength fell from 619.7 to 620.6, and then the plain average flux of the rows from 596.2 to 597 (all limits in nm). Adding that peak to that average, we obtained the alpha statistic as 32.6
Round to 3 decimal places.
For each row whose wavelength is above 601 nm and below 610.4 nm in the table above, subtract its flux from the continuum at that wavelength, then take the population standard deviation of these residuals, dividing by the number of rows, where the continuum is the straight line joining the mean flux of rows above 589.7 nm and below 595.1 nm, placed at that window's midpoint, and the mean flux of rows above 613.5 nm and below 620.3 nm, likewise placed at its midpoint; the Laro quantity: 0.417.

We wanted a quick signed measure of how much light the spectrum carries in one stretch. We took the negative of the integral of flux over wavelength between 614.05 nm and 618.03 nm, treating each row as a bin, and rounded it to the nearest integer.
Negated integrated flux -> -62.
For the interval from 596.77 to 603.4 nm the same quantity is -109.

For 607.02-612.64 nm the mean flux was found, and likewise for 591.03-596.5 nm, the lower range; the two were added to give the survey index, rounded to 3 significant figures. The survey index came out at 32.4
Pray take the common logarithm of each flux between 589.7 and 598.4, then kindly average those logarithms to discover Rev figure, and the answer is 1.22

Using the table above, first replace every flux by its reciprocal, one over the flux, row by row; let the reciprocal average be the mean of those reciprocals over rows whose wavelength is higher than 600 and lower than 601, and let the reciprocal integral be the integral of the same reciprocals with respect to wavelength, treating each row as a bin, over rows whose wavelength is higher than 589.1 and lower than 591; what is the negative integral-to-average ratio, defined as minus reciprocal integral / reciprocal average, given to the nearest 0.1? -2.0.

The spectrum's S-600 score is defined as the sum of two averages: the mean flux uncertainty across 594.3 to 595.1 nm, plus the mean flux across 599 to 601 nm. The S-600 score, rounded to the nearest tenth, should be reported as 16.7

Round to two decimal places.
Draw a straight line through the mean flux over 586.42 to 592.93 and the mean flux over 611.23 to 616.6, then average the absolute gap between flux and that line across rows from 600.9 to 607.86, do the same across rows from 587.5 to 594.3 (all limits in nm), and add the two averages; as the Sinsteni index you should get 1.13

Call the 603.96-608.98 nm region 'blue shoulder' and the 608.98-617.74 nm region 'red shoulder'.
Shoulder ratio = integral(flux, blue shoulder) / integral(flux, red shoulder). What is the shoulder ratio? 0.59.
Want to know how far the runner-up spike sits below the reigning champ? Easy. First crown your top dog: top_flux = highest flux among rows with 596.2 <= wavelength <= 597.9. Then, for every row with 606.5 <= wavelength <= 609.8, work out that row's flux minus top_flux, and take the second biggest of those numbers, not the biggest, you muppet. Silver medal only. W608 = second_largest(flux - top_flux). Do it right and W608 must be -0.50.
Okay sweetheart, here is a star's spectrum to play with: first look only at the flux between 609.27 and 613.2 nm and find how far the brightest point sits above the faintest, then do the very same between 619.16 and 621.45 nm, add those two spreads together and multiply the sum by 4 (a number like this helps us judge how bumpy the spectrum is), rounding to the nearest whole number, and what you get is 11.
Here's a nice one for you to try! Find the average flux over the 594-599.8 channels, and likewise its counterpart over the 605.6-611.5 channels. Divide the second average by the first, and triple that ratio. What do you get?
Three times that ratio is 2.91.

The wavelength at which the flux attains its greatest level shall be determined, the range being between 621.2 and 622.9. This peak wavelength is 622.453 nm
